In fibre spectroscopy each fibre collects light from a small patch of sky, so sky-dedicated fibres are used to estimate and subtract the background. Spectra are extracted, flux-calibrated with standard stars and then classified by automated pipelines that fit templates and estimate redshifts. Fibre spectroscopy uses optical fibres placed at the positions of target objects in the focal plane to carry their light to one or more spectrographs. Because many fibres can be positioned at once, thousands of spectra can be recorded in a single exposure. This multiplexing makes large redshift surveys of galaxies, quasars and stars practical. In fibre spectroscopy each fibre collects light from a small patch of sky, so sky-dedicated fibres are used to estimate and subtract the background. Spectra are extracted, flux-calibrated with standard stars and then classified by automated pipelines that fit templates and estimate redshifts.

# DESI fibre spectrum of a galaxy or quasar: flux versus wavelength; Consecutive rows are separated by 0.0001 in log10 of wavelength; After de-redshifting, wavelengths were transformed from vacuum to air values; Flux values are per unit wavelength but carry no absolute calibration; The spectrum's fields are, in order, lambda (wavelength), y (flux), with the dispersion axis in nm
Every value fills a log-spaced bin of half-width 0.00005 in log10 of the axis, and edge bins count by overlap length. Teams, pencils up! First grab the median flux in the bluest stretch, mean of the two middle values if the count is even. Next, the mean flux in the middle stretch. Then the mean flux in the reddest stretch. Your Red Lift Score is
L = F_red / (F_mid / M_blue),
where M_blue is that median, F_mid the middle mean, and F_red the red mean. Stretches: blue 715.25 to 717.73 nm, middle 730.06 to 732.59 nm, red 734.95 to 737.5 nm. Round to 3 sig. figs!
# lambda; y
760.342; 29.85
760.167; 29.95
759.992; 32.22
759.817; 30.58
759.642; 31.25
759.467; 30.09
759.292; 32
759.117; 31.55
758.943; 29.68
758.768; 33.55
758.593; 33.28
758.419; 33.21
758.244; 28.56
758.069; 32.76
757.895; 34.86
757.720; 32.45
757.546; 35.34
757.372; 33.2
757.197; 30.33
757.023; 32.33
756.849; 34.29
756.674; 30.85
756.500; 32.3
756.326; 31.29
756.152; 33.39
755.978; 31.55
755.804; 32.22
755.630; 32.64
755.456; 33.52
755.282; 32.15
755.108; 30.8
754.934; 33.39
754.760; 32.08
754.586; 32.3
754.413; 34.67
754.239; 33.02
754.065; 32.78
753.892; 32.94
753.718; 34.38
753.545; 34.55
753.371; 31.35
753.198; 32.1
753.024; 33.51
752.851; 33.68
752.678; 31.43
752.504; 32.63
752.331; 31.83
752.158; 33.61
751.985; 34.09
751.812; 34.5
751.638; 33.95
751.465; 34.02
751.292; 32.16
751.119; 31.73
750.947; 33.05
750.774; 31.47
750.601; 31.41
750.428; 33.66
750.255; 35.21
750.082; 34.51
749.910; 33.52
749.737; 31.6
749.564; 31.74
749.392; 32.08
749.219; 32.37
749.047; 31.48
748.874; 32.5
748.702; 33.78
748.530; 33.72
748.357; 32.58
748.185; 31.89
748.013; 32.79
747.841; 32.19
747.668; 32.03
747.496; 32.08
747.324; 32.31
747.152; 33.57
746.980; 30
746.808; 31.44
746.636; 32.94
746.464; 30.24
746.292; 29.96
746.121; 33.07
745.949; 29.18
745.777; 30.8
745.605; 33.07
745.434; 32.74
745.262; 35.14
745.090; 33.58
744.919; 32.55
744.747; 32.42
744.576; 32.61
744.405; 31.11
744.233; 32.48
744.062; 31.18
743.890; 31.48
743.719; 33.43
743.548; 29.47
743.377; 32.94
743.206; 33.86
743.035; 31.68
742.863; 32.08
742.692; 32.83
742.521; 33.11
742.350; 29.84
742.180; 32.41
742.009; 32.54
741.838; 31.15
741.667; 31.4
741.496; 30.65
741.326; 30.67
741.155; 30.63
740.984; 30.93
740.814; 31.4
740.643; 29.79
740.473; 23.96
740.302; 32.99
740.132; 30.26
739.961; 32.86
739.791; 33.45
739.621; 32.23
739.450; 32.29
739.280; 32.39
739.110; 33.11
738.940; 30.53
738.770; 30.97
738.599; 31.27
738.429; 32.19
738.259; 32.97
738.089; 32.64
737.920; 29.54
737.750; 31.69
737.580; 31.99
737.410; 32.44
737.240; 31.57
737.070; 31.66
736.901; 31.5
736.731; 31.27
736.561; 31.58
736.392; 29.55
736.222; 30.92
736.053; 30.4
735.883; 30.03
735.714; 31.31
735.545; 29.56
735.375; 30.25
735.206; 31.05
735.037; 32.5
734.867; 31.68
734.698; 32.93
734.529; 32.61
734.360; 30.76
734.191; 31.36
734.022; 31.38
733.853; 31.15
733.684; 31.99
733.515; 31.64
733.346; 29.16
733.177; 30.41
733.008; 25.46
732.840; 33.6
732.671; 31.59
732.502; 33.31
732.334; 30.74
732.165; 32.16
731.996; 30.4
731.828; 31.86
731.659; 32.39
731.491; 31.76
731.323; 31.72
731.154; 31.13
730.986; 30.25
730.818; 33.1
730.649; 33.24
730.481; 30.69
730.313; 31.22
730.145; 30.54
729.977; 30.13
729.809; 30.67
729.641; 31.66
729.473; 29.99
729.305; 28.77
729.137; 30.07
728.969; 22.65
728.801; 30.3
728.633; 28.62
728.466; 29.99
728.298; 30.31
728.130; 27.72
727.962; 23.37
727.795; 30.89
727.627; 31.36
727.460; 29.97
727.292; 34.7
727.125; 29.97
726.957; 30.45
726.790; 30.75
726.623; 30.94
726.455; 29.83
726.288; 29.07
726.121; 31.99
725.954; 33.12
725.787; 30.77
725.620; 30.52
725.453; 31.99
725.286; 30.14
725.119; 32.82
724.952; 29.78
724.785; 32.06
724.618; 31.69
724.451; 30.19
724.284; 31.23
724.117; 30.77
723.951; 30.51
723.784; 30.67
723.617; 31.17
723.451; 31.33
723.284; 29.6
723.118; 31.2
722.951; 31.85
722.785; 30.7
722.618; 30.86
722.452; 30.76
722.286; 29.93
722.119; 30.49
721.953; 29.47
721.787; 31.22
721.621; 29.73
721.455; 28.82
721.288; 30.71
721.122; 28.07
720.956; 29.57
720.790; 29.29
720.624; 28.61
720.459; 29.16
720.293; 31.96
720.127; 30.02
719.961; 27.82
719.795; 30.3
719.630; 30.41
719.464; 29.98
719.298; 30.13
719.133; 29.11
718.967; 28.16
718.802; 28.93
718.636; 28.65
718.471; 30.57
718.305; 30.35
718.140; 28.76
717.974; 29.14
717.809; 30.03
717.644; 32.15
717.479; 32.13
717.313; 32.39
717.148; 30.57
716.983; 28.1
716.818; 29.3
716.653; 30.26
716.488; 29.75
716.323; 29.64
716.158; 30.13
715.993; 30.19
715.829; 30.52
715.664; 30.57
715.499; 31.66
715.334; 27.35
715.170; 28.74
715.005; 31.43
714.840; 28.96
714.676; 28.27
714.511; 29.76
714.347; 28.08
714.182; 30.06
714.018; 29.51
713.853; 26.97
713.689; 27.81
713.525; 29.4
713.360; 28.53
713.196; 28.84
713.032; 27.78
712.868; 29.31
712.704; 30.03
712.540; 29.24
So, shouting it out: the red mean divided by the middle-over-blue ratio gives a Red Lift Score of 29.7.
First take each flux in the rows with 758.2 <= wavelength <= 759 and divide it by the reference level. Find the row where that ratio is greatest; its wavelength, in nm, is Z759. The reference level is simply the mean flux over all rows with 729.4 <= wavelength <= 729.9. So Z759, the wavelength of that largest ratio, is 758.768 nm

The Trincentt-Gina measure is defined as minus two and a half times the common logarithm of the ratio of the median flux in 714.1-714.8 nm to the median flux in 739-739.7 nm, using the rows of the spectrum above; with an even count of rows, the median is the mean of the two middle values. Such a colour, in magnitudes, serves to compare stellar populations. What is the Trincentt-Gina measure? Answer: 0.118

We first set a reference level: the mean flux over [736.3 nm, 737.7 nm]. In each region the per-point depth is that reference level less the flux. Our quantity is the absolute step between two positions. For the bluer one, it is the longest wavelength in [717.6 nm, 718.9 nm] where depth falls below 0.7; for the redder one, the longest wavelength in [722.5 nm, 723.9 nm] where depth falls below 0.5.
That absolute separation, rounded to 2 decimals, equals 5.97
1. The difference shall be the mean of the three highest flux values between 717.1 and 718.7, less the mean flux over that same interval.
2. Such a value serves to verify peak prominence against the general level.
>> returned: 1.7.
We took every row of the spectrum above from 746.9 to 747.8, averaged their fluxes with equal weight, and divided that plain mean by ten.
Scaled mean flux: 3.20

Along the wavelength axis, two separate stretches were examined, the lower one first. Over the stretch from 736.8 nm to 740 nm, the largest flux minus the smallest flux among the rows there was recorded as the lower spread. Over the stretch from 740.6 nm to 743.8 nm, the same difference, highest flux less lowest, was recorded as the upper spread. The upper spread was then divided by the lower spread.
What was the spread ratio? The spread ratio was 1.12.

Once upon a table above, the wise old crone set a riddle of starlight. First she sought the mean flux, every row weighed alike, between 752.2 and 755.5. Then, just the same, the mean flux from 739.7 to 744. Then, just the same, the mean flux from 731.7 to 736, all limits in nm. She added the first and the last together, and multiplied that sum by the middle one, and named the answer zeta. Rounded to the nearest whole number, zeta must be 2010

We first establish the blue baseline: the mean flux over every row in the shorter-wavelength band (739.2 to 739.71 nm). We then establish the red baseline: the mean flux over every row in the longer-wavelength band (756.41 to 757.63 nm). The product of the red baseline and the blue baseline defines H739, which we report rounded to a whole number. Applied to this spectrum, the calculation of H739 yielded 1055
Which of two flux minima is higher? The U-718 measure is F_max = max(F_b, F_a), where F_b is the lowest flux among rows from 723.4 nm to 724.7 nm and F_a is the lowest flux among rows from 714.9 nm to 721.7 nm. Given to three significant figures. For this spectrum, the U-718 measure 30.2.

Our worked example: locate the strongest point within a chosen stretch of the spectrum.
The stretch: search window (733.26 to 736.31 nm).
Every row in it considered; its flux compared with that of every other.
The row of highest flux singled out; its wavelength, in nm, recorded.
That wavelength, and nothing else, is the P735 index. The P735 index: 734.698 nm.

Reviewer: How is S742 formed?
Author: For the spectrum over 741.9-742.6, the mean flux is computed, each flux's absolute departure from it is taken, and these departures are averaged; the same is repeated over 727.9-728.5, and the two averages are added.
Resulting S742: 3.4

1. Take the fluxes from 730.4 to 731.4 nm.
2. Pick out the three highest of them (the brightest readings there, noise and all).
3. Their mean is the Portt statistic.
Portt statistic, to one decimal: 32.7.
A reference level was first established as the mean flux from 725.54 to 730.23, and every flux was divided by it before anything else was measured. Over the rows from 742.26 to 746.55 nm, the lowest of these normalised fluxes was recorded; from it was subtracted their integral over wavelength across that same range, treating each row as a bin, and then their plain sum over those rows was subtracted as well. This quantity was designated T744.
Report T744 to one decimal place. -30.3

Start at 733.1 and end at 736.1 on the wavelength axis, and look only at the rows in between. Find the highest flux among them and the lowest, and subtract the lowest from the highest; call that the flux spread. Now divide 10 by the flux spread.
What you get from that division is 2.7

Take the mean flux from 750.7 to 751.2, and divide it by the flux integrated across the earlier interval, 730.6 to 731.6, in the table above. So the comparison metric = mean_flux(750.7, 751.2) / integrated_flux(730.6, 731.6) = 1.0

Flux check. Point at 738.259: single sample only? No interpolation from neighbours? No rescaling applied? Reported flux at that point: 32.97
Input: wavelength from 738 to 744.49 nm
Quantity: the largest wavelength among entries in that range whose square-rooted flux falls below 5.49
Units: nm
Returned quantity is 743.548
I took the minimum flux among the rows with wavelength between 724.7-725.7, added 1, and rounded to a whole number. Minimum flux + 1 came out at 31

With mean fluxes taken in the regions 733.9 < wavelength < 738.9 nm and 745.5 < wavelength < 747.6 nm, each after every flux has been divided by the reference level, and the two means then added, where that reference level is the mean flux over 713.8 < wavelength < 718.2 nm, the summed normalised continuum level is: 2.11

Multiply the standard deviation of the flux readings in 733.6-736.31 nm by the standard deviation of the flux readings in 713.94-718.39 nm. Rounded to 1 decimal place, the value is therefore 1.2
